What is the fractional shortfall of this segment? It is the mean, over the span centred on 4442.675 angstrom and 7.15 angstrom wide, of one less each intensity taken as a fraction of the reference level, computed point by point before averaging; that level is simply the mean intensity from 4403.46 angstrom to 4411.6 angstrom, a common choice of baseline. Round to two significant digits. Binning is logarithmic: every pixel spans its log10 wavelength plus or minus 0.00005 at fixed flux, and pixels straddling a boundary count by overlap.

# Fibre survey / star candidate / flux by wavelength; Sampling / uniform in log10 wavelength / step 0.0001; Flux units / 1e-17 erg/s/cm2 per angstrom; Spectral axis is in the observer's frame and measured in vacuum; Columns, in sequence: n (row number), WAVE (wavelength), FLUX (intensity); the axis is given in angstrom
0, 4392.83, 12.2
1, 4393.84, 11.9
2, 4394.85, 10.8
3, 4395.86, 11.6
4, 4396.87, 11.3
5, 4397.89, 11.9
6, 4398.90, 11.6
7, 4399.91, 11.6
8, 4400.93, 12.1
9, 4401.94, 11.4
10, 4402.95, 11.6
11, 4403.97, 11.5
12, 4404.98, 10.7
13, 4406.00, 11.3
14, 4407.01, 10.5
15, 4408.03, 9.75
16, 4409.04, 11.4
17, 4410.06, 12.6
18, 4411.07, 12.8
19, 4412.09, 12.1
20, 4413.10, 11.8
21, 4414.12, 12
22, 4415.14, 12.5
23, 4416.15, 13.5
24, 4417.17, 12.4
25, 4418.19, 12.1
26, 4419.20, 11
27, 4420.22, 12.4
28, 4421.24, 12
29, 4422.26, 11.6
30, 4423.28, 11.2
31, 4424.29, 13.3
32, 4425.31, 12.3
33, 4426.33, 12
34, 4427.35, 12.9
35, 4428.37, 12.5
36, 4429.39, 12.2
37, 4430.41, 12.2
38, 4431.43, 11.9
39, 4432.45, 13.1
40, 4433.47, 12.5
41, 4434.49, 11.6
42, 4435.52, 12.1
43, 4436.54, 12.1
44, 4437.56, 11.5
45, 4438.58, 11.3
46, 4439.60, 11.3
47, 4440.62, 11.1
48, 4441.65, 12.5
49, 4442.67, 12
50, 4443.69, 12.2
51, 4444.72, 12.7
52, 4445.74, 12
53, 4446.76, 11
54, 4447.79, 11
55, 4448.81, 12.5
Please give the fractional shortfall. -0.058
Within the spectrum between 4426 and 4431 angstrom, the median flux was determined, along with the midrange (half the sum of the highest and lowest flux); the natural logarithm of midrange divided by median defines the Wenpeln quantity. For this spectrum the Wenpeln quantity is 0.020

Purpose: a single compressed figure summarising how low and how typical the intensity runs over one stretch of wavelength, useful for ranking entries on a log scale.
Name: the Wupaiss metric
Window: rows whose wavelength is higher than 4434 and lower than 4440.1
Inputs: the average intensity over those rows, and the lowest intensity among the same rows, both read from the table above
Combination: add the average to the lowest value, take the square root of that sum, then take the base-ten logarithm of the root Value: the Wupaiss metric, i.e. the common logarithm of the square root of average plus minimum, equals 0.680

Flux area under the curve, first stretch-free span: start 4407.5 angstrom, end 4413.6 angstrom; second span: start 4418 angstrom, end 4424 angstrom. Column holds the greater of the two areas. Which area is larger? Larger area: 71.6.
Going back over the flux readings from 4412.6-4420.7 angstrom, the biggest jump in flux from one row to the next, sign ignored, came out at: 1.40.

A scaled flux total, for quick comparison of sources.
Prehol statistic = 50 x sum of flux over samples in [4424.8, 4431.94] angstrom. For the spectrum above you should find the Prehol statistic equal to 4300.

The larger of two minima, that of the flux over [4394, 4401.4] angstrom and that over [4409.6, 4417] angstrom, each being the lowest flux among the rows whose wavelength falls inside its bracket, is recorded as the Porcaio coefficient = 11.8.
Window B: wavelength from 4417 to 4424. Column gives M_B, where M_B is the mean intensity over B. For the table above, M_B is 11.8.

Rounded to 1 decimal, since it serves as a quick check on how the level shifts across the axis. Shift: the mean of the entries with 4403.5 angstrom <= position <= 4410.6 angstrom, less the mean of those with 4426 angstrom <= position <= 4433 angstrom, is -1.3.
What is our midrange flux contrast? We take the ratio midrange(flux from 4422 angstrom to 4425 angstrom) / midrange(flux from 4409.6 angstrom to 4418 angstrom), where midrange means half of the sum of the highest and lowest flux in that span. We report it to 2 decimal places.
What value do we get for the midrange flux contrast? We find 0.97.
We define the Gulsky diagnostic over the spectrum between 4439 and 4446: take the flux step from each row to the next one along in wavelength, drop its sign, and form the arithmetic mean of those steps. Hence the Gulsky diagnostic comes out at 0.58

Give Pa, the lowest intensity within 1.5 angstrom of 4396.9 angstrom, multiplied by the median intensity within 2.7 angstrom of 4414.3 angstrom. 137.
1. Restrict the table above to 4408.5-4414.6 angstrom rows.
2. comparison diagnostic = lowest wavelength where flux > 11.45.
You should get 4410.06 angstrom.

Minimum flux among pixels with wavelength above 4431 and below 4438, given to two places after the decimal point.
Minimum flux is 11.50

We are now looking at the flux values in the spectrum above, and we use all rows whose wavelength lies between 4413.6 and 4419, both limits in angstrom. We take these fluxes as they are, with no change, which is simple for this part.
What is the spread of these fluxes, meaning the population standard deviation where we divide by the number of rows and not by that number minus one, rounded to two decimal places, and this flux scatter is 0.53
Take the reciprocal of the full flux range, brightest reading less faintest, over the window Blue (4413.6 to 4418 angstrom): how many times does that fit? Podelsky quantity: 0.67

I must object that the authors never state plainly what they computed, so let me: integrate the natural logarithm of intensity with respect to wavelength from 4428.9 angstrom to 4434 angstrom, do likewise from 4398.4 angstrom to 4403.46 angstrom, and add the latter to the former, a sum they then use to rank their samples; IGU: 25.3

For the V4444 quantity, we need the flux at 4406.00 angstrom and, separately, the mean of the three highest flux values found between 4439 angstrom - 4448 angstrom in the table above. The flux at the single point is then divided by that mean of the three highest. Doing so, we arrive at 0.91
